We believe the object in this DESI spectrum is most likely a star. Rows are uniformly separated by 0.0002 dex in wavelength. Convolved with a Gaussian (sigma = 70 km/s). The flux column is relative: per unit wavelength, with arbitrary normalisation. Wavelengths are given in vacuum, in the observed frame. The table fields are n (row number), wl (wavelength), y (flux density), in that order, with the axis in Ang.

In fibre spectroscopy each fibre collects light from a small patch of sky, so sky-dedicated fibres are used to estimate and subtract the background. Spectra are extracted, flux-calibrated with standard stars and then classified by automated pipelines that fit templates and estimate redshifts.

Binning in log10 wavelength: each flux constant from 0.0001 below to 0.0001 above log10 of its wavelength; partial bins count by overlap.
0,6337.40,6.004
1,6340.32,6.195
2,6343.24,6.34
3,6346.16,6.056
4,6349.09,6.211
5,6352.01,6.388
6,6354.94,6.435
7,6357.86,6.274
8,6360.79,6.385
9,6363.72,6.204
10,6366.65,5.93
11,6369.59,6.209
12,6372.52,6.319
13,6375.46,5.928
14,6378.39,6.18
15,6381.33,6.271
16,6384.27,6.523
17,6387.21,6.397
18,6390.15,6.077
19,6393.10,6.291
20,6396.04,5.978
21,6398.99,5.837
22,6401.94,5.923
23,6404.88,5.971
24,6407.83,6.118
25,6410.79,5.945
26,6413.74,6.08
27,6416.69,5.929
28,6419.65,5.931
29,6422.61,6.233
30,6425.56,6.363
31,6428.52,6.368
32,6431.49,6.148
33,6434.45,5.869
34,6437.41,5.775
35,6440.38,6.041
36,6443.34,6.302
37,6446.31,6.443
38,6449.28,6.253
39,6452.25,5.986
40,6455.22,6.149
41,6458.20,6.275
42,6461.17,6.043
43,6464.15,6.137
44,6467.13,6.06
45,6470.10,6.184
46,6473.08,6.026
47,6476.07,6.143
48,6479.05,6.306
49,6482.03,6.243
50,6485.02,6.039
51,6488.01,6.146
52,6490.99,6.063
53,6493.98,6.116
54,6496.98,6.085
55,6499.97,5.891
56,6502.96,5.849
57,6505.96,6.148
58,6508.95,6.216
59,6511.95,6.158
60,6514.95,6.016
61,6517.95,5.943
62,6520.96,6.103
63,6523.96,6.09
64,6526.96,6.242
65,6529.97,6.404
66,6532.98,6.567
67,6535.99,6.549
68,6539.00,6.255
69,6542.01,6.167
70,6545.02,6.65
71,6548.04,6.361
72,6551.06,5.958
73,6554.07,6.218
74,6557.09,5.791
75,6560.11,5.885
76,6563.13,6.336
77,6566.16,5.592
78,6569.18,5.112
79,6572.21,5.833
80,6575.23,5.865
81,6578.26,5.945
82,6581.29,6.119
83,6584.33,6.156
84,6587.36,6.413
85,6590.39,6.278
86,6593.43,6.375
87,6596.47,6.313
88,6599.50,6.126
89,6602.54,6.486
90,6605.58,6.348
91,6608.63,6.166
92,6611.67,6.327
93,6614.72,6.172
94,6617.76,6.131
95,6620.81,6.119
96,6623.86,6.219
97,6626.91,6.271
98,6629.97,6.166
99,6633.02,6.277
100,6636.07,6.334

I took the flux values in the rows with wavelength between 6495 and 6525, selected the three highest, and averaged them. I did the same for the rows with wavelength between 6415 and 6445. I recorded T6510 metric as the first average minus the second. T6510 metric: -0.17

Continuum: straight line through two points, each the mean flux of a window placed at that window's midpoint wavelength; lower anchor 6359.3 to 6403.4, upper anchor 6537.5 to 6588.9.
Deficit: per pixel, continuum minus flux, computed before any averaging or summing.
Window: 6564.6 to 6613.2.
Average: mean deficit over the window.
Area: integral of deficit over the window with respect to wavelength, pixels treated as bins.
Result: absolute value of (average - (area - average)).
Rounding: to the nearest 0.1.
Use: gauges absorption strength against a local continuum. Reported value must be 3.3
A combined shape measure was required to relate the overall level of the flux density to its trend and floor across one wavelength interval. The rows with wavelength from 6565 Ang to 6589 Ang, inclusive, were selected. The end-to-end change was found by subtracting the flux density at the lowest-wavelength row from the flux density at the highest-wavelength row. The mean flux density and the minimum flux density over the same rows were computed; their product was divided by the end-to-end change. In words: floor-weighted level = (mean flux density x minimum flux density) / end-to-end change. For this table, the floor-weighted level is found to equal 37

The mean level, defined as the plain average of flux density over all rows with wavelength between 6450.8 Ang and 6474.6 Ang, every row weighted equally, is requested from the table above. 6.11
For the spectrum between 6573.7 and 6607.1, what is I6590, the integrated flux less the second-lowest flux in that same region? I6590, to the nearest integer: 202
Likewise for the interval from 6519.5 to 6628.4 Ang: 666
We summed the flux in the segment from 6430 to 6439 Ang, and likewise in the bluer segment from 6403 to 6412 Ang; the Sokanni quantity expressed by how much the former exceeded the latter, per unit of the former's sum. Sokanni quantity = -0.014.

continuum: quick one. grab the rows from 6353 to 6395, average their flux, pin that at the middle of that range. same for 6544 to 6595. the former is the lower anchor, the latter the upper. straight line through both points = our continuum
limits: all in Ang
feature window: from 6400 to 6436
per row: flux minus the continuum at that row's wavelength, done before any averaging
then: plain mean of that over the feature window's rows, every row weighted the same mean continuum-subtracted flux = -0.13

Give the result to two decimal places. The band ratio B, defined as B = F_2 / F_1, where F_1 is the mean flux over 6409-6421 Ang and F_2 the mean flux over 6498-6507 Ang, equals 1.00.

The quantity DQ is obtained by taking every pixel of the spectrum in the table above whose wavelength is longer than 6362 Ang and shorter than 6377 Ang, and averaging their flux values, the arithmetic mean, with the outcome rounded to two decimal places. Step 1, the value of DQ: 6.12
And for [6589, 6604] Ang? 6.32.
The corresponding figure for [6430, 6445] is 6.03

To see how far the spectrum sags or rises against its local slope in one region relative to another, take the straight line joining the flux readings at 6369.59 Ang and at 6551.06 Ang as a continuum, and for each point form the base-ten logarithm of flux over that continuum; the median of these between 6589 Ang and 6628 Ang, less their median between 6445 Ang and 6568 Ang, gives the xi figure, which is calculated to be 0.020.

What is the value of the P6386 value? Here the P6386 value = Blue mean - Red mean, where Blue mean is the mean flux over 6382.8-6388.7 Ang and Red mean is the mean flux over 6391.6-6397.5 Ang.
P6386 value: 0.33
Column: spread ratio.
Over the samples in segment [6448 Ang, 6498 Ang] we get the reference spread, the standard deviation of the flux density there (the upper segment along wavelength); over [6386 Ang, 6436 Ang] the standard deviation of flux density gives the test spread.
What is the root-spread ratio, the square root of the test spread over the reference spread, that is 1.40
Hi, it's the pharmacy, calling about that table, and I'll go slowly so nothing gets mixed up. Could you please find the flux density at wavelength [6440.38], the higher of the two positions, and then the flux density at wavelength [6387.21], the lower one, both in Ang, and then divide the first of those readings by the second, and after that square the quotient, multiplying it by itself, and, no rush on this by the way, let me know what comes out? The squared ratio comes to 0.89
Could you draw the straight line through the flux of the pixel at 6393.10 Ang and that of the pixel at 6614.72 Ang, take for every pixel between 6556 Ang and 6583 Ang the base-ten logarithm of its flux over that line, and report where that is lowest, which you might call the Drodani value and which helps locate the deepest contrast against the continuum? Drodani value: 6569.18 Ang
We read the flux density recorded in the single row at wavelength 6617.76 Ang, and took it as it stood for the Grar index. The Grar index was 6.131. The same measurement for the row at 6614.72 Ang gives 6.172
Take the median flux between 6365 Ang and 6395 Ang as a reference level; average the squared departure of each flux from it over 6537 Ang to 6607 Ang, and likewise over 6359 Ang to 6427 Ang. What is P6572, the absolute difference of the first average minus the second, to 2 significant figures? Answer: 0.076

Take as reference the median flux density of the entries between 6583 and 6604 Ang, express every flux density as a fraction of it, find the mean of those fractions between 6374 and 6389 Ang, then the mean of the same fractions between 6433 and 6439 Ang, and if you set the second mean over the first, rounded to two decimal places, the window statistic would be 0.93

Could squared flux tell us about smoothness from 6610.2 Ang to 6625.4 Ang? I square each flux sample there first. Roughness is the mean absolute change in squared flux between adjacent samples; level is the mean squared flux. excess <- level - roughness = 37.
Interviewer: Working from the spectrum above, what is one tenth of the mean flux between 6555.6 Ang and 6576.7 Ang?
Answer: 0.577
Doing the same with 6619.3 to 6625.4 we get 0.617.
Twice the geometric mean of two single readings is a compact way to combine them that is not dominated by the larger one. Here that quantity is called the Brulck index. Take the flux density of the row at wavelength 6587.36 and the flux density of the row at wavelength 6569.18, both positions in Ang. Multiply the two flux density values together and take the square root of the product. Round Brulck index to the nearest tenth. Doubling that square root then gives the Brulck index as 11.5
